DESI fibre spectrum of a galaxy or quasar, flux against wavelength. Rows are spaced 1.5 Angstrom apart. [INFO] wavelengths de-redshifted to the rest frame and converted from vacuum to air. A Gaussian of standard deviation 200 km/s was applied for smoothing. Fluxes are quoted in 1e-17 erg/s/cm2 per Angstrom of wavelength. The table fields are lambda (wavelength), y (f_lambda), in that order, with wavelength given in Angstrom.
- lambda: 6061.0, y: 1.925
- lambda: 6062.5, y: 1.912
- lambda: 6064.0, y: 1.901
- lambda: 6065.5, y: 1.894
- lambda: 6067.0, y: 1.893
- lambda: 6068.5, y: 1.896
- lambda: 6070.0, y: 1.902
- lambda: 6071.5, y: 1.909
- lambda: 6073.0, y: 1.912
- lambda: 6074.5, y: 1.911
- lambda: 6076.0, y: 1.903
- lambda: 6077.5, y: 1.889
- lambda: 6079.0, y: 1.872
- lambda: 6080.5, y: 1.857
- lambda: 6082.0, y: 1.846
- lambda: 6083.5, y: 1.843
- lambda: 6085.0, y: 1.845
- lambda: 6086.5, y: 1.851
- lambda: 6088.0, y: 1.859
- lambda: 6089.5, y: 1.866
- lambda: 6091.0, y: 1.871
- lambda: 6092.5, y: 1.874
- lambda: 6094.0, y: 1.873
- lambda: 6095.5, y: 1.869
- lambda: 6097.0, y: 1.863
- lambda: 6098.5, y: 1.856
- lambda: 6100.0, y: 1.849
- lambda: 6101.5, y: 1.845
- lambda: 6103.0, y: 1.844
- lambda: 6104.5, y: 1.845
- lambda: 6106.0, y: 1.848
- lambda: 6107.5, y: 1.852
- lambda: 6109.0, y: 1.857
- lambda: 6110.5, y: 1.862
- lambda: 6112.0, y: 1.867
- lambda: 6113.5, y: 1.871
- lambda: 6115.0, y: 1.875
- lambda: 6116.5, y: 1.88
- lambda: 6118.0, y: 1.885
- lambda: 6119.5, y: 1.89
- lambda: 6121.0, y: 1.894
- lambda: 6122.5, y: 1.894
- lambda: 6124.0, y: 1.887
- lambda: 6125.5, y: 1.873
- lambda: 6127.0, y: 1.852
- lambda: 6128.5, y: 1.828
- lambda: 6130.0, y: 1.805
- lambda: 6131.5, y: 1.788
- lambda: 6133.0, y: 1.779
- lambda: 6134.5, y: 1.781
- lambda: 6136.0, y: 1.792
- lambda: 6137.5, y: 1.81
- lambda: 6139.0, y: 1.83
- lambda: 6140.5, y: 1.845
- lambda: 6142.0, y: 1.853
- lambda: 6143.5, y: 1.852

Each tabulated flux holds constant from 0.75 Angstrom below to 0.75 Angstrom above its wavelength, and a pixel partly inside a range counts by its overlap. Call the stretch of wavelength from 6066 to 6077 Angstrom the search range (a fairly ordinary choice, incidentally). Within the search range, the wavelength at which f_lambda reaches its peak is 6073.0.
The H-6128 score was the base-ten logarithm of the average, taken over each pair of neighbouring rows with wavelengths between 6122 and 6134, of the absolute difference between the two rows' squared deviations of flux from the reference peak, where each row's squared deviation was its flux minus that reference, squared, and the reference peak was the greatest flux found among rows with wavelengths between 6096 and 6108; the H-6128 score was -2.95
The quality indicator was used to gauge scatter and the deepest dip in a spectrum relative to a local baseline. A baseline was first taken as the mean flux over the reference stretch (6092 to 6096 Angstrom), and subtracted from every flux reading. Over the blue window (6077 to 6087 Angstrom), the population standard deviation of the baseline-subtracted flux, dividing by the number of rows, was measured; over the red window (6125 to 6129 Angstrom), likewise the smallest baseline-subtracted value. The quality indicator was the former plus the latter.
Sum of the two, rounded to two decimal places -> -0.03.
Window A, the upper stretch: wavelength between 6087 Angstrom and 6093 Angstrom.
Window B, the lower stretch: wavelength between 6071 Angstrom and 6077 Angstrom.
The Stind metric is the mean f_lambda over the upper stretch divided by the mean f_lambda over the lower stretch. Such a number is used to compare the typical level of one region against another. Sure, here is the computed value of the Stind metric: 0.98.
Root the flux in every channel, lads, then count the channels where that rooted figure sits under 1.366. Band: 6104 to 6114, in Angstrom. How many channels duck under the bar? 5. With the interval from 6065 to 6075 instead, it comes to 0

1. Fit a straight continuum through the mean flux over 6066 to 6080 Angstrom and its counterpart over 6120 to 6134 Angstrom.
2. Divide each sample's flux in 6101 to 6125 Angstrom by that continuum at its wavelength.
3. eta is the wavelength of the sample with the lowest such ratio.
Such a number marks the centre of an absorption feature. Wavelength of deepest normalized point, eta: 6101.5 Angstrom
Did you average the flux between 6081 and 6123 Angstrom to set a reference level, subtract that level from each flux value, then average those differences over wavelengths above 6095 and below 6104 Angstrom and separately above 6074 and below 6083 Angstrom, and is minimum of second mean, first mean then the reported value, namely -0.009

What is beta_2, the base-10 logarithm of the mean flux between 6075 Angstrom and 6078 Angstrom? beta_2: 0.278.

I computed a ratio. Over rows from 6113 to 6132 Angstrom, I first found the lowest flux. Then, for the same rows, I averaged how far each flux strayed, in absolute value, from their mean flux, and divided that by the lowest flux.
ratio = 0.015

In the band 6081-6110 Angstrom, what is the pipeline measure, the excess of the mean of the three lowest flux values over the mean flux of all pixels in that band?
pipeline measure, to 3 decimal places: -0.012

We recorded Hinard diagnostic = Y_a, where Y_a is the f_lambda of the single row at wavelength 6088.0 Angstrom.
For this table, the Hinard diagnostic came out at 1.859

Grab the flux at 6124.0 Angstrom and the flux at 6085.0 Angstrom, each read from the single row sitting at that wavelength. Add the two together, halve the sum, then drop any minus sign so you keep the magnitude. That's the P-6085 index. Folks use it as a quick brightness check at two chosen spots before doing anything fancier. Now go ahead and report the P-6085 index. 1.87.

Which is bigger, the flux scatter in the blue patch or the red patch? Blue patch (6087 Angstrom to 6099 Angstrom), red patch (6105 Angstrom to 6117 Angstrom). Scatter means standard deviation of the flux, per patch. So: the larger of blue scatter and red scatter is 0.011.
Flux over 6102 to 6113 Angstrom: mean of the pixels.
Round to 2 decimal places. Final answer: 1.85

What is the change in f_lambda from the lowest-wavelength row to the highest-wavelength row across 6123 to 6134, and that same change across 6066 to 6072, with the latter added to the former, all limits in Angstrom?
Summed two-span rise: -0.09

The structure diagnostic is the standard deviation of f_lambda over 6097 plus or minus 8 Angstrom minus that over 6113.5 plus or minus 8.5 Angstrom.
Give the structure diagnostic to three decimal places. -0.003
